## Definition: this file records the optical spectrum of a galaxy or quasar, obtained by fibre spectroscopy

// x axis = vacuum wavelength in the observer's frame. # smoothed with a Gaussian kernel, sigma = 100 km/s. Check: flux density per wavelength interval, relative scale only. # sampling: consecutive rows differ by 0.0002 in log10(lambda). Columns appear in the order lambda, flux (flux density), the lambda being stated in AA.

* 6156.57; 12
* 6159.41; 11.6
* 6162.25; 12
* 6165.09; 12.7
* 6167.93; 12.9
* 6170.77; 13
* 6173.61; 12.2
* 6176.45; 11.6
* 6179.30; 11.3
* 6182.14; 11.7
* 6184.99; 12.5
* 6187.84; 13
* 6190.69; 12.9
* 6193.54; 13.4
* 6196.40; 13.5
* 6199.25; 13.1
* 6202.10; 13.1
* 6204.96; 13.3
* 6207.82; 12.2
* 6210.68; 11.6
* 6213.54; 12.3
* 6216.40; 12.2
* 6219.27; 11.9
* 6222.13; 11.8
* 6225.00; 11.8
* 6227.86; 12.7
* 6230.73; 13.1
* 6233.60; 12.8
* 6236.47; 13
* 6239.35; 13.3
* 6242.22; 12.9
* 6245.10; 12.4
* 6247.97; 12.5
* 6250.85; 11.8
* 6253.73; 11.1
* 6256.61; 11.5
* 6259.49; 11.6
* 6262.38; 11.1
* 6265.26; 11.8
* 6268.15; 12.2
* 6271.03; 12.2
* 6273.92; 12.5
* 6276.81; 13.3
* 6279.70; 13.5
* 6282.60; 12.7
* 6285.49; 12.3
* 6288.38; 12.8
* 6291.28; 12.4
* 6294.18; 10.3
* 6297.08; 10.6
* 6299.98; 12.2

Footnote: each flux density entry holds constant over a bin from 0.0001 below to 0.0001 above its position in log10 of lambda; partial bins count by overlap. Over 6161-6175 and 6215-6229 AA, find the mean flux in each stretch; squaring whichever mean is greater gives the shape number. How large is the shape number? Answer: 158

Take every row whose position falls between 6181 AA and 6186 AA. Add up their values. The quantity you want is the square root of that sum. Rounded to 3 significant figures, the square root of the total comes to 4.92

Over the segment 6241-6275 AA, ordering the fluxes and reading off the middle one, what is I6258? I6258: 12.0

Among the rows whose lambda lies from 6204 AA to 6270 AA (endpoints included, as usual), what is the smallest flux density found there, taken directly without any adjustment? 11.1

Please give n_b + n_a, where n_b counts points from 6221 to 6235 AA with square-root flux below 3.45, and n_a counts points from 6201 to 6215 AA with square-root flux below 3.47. 3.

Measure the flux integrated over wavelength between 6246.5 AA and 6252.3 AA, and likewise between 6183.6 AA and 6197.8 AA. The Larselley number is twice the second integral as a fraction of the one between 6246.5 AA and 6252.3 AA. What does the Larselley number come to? 5.3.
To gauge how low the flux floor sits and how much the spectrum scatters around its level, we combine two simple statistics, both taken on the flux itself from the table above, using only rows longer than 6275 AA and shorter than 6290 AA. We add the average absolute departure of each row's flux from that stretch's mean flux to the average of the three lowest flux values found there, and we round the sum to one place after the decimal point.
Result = 13.0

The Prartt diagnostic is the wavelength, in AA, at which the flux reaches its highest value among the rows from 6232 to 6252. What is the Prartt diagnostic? 6239.35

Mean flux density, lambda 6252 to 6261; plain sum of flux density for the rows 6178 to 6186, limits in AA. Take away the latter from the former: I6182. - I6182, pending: -24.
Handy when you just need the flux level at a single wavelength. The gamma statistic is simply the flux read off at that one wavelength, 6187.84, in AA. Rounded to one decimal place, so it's 13.0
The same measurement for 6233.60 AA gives 12.8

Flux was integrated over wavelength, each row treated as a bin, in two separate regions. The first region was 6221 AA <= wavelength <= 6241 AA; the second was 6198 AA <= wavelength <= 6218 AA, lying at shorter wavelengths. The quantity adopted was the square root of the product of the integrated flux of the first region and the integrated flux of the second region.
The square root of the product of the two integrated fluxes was 252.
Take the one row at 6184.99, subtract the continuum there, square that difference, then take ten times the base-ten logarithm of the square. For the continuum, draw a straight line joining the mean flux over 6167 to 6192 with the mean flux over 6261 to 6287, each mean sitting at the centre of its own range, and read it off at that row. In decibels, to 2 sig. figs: -16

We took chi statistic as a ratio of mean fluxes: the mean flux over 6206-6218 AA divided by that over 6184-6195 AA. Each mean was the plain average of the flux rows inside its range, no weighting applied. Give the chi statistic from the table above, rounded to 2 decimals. 0.93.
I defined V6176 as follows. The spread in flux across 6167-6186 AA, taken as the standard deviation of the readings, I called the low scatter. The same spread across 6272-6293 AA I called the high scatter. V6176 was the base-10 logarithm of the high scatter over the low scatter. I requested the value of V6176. -0.2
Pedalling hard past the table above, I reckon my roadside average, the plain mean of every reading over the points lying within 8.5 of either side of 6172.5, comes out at 12.3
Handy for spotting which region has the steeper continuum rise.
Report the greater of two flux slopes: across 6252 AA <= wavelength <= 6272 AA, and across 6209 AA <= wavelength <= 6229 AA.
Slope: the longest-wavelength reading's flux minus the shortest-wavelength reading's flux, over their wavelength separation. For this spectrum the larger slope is 0.06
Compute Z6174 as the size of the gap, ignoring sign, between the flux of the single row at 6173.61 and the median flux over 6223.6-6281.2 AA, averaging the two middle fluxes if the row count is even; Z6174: 0.25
